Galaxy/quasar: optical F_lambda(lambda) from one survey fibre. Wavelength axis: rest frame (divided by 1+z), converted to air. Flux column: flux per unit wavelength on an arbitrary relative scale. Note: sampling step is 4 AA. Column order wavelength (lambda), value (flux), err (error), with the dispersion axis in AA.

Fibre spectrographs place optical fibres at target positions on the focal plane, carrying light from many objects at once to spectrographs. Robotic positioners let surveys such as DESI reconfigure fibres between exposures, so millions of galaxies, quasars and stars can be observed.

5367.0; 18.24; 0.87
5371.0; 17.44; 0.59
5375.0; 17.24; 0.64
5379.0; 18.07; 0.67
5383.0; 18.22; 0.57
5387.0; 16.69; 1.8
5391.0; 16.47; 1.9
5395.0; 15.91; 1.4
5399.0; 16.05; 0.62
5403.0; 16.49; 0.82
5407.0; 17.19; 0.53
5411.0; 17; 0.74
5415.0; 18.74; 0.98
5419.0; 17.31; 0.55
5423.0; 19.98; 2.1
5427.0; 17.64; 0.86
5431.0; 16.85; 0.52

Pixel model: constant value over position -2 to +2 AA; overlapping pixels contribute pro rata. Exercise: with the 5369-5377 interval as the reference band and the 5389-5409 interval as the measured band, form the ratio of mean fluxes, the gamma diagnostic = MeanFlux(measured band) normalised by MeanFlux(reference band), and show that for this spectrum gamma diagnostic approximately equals 0.95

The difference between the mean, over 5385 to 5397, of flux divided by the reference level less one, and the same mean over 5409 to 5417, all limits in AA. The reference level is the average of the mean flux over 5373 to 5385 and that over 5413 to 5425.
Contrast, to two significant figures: -0.083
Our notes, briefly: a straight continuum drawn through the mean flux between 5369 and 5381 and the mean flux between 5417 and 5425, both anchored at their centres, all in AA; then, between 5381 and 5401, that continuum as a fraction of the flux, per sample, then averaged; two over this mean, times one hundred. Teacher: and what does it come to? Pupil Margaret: 185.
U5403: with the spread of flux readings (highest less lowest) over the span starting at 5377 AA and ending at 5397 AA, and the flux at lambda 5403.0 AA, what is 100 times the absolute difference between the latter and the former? 1418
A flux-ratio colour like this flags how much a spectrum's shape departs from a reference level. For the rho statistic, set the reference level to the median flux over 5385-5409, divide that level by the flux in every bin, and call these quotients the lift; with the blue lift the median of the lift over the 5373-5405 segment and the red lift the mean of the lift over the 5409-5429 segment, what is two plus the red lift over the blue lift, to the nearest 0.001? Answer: 2.918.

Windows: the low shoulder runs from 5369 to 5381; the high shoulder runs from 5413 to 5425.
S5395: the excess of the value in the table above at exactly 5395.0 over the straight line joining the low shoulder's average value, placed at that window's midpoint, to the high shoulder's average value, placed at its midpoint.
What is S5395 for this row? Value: -2.2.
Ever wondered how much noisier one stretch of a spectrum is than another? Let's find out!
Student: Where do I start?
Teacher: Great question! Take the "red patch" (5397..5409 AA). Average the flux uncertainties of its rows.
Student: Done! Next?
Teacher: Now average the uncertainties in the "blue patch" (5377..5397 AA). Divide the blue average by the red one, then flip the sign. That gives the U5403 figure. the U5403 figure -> -1.93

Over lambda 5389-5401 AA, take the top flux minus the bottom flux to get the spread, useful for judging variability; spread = 0.56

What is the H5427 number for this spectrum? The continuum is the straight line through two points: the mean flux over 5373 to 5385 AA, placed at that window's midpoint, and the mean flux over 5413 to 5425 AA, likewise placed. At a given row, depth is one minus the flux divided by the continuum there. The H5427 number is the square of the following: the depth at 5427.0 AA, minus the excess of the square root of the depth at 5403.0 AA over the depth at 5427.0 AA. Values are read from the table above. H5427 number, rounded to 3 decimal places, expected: 0.036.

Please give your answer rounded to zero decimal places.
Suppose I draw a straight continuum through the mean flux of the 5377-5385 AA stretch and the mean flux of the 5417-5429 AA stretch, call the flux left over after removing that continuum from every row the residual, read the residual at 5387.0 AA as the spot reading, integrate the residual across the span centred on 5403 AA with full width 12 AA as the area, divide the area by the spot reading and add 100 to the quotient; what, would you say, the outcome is 113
